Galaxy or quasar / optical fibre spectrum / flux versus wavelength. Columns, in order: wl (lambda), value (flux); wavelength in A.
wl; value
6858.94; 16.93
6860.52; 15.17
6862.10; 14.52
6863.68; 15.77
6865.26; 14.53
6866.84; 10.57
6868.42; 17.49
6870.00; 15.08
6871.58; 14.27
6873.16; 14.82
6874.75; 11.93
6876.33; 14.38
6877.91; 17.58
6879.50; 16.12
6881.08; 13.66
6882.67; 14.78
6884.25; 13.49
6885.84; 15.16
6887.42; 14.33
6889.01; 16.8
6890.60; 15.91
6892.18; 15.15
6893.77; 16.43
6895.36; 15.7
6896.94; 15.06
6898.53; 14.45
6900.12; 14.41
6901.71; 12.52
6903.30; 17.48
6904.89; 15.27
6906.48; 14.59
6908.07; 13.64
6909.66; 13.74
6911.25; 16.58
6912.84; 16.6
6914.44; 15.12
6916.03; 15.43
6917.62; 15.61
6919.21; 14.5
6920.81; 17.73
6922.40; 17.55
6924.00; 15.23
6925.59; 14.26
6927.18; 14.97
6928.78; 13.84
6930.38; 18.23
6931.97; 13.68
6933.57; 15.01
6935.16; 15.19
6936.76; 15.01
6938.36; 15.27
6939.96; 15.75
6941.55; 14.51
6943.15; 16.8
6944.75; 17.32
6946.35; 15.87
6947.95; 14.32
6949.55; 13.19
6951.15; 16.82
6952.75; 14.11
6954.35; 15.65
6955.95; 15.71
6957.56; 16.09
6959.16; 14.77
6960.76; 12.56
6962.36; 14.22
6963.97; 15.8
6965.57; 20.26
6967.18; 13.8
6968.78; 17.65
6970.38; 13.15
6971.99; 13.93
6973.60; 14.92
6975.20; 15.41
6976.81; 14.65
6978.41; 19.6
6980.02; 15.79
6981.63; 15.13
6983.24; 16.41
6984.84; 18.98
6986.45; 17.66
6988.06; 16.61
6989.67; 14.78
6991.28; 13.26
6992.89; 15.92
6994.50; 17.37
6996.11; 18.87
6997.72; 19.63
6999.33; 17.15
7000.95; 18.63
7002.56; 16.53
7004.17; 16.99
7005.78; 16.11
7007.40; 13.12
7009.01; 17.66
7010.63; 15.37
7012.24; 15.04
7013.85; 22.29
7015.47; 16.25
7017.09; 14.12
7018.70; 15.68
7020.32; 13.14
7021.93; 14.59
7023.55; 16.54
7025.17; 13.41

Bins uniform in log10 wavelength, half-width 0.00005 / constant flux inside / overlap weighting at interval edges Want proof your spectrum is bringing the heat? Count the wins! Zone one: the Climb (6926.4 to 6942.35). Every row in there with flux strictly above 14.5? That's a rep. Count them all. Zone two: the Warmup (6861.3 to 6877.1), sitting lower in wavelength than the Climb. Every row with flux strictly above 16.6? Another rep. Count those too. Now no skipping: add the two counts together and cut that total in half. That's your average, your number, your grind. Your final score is 4.5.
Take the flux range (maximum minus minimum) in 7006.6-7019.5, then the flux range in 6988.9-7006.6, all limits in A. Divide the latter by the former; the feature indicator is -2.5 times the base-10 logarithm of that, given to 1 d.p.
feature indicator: 0.4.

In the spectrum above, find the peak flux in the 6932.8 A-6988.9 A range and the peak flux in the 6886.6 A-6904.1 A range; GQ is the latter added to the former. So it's 37.7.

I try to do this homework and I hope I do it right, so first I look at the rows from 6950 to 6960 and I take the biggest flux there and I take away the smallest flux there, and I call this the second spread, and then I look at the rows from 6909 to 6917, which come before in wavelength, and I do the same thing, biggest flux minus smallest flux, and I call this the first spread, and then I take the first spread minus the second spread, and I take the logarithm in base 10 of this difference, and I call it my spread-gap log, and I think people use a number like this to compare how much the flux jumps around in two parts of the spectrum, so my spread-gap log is -0.8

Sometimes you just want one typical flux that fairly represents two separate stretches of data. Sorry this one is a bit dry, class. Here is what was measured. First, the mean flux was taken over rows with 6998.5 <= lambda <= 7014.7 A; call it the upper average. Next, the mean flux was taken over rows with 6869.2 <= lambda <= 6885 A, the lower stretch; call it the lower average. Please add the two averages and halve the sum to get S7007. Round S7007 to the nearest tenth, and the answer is 15.8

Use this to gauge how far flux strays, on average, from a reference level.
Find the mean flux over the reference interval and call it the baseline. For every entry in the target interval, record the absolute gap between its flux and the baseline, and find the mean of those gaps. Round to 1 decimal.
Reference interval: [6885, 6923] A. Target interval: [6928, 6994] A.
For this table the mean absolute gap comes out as 1.3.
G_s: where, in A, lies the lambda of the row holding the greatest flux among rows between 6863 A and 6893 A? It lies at 6877.91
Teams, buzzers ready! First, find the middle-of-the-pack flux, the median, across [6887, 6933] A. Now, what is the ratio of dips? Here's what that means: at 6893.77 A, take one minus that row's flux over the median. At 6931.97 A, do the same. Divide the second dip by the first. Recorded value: -1.1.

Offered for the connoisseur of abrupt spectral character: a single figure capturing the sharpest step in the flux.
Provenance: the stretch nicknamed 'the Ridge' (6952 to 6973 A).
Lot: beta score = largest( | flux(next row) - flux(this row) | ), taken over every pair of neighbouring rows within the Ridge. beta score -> 6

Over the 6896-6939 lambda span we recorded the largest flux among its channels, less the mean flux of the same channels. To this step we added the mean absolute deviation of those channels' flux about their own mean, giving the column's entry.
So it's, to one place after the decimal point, 4.0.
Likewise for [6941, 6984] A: 6.1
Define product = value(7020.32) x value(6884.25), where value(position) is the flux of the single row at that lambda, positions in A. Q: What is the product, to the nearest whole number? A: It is 177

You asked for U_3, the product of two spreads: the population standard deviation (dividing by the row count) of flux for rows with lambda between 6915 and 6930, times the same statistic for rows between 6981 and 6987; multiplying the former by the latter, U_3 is 1.84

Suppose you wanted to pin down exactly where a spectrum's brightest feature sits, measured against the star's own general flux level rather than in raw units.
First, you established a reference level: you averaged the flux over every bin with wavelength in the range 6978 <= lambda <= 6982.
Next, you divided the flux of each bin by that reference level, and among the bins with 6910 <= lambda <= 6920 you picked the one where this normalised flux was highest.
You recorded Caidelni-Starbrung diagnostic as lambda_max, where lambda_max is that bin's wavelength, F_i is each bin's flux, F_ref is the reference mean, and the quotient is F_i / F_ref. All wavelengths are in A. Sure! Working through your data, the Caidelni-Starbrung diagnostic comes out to 6912.84 A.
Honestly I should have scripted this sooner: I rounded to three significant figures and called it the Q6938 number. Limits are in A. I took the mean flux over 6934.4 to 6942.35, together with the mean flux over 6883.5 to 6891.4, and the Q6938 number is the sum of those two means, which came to 30.3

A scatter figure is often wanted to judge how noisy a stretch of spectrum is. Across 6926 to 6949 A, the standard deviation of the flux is 1.3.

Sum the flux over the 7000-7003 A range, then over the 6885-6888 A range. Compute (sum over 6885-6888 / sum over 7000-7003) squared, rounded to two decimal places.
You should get 0.70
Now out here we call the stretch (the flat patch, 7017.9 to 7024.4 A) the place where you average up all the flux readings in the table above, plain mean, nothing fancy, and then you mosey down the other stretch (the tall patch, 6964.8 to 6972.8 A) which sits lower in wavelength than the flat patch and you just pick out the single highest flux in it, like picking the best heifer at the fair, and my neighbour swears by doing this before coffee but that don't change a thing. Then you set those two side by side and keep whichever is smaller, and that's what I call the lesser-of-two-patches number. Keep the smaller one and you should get 15.0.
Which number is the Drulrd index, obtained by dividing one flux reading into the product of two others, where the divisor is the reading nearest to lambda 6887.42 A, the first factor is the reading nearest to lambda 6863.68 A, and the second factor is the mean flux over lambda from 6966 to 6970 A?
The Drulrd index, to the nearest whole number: 17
